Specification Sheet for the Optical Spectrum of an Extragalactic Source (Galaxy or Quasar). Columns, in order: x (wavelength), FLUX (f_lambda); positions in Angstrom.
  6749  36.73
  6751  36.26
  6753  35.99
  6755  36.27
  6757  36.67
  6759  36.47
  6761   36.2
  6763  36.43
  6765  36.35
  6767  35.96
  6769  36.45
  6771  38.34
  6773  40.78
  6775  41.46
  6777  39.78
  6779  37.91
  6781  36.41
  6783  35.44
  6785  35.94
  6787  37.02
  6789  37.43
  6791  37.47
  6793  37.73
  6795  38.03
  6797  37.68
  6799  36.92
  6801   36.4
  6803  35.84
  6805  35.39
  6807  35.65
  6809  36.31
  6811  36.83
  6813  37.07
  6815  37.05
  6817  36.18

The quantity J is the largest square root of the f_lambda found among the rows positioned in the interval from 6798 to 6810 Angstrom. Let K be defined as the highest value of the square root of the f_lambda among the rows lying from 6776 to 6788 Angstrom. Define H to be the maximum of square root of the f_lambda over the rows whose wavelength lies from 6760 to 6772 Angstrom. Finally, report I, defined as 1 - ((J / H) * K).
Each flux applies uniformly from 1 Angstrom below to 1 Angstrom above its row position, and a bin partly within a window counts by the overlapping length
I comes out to -5.19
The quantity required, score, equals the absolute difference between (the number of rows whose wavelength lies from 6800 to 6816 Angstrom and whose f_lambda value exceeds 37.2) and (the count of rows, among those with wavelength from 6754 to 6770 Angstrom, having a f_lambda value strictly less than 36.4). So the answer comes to 4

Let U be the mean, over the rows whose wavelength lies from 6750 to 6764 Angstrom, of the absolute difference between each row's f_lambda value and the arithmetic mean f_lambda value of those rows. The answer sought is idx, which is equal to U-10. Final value -9.8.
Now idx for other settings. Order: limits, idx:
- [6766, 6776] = -8.0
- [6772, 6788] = -8.1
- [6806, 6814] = -9.5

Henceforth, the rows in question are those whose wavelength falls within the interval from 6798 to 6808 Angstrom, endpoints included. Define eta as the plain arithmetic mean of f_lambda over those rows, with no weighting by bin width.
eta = 36.0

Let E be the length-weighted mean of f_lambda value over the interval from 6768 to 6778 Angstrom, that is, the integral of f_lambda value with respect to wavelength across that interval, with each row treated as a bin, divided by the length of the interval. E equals 39.4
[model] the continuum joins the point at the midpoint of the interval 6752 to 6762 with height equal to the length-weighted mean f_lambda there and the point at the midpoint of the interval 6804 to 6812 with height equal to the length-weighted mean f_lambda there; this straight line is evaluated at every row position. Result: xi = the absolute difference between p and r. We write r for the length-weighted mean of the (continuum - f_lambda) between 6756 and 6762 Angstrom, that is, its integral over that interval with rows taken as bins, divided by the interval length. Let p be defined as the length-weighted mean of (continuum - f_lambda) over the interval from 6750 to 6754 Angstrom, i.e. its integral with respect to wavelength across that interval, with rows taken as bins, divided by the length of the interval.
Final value 0.36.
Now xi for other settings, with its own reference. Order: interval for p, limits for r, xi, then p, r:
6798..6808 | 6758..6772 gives 0.36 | 0.03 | -0.32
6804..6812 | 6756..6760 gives 0.26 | 0.00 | -0.26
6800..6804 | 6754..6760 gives 0.11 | -0.04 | -0.15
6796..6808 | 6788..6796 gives 1.30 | -0.24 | -1.53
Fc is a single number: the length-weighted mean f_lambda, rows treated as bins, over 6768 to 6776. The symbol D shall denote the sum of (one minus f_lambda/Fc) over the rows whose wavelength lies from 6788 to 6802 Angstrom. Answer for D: 0.33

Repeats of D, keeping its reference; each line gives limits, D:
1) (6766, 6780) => 0.11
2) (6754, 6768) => 0.52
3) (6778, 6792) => 0.44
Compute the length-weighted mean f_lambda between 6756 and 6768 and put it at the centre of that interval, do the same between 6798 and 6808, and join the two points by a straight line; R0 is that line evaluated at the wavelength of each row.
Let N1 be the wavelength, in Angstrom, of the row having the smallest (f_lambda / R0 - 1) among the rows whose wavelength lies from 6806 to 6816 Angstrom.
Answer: 6807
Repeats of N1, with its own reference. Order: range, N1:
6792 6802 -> 6801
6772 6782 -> 6781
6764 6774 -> 6767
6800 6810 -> 6805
